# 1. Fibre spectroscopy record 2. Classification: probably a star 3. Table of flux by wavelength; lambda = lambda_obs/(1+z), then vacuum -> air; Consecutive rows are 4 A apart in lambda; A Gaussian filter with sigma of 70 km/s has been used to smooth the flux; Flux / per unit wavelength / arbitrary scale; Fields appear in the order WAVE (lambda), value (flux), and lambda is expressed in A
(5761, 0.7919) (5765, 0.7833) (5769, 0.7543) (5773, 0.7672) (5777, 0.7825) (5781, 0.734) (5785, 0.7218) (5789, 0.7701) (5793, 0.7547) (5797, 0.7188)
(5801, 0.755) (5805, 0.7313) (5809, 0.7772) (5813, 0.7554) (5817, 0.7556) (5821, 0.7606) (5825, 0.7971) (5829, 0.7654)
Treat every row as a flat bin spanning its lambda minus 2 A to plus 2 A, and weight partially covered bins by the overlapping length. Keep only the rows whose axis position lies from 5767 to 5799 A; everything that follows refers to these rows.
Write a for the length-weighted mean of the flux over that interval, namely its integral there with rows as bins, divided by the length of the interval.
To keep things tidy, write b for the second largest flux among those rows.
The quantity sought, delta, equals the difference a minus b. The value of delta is -0.020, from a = 0.750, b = 0.7701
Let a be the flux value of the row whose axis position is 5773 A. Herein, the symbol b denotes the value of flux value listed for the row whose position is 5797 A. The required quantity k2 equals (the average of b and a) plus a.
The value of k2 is 1.51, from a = 0.7672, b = 0.7188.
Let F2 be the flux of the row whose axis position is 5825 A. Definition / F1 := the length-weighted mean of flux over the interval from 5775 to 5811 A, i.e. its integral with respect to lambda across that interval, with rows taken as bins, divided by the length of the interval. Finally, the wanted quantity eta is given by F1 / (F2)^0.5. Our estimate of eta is 0.839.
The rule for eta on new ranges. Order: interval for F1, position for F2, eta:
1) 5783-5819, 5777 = 0.847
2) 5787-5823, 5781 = 0.879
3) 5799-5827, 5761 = 0.856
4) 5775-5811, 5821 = 0.859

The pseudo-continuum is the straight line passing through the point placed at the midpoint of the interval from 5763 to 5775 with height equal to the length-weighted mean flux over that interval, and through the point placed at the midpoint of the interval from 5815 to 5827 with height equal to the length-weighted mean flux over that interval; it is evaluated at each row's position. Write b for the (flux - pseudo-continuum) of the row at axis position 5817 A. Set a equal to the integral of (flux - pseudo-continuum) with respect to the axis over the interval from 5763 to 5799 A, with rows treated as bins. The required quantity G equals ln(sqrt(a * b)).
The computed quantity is -2.40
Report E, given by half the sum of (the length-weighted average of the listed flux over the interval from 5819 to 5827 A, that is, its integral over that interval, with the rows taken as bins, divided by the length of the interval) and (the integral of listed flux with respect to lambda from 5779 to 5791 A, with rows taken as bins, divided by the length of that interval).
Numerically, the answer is 0.760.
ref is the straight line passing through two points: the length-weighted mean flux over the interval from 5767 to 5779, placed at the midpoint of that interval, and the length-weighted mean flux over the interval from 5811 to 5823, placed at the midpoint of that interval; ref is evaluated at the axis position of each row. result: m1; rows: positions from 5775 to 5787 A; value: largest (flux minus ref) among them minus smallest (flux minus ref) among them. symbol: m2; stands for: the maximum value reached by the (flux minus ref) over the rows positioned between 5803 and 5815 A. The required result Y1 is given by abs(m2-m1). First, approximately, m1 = 0.059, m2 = 0.018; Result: 0.041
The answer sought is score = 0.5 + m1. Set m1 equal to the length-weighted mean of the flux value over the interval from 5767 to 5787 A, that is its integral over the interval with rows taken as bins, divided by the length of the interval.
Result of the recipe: 1.25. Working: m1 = 0.752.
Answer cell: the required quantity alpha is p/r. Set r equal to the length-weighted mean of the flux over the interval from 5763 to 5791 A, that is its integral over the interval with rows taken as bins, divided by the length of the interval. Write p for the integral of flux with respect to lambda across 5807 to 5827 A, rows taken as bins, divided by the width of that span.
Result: 1.01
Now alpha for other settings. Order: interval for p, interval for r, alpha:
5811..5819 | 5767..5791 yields 1.00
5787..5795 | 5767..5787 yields 1.01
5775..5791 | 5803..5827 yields 0.99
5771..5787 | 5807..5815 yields 0.98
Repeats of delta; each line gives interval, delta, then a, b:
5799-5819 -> -0.001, 0.755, 0.7556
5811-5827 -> 0.007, 0.767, 0.7606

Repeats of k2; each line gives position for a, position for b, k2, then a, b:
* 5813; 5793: 1.51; 0.7554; 0.7547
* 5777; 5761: 1.57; 0.7825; 0.7919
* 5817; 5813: 1.51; 0.7556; 0.7554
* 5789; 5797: 1.51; 0.7701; 0.7188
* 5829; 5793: 1.53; 0.7654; 0.7547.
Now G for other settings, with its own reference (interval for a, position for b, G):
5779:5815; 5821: -2.37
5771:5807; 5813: -2.23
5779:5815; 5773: -3.42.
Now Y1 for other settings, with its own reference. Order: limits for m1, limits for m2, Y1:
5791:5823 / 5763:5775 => 0.048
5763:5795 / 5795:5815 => 0.041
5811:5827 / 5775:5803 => 0.029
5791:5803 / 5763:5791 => 0.022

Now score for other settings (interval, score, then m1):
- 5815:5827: 1.27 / 0.771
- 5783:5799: 1.24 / 0.741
